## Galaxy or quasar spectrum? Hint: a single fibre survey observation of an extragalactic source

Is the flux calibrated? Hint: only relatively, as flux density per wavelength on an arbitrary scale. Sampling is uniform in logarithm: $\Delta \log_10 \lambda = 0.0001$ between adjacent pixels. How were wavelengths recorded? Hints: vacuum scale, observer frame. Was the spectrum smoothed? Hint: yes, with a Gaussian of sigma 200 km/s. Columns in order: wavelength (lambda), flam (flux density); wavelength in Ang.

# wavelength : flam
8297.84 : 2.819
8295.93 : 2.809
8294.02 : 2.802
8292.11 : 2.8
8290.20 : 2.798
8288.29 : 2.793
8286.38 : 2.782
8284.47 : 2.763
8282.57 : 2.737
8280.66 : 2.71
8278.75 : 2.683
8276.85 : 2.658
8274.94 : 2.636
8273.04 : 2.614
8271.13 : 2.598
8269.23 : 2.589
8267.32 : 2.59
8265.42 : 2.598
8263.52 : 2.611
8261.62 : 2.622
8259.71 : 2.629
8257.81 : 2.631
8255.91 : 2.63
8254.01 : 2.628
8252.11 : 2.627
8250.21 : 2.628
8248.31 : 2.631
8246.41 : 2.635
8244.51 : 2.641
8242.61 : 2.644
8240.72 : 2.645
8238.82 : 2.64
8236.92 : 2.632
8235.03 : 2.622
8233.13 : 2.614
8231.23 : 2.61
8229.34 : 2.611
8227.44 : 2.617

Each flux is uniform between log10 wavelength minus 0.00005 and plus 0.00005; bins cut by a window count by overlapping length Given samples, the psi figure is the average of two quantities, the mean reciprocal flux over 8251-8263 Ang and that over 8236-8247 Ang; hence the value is 0.380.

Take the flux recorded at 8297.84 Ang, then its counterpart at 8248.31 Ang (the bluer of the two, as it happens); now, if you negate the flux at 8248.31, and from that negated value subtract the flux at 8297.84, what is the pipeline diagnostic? -5.45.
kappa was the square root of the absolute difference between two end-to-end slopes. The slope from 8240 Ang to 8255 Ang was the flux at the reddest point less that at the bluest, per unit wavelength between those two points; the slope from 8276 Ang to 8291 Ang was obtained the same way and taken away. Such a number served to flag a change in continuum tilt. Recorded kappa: 0.108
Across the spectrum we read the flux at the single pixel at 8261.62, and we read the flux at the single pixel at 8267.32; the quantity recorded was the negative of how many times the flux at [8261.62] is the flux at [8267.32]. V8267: -1.01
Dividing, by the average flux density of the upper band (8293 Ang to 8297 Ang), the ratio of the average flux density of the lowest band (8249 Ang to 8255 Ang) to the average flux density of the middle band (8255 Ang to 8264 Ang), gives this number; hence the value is 0.357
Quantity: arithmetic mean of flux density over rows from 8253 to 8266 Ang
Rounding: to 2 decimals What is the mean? 2.62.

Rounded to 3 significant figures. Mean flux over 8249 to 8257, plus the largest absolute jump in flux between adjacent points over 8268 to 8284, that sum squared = 7.05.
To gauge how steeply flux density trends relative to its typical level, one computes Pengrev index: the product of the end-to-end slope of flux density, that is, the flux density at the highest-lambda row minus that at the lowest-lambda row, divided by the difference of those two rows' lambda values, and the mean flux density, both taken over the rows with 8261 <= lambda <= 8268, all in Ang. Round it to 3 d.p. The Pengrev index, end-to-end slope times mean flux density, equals -0.015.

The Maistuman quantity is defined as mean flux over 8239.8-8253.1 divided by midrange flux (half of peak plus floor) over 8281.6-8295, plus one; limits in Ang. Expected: 1.95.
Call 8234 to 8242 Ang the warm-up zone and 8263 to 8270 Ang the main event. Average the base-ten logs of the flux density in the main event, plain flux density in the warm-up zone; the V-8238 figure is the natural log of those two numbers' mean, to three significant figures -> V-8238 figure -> 0.422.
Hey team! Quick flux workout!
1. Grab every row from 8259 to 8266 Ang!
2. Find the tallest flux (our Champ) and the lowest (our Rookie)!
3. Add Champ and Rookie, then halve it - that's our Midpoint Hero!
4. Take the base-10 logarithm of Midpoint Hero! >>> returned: 0.417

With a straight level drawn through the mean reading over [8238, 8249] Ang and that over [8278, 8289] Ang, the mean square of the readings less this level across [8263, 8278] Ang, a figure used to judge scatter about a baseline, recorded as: 0.010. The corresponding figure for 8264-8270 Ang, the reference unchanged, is 0.012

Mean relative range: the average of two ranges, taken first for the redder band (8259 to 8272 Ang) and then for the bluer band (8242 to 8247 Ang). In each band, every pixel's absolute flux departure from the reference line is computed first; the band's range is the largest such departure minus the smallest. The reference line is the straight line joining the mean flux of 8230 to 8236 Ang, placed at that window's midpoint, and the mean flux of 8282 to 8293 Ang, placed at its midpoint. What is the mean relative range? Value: 0.045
